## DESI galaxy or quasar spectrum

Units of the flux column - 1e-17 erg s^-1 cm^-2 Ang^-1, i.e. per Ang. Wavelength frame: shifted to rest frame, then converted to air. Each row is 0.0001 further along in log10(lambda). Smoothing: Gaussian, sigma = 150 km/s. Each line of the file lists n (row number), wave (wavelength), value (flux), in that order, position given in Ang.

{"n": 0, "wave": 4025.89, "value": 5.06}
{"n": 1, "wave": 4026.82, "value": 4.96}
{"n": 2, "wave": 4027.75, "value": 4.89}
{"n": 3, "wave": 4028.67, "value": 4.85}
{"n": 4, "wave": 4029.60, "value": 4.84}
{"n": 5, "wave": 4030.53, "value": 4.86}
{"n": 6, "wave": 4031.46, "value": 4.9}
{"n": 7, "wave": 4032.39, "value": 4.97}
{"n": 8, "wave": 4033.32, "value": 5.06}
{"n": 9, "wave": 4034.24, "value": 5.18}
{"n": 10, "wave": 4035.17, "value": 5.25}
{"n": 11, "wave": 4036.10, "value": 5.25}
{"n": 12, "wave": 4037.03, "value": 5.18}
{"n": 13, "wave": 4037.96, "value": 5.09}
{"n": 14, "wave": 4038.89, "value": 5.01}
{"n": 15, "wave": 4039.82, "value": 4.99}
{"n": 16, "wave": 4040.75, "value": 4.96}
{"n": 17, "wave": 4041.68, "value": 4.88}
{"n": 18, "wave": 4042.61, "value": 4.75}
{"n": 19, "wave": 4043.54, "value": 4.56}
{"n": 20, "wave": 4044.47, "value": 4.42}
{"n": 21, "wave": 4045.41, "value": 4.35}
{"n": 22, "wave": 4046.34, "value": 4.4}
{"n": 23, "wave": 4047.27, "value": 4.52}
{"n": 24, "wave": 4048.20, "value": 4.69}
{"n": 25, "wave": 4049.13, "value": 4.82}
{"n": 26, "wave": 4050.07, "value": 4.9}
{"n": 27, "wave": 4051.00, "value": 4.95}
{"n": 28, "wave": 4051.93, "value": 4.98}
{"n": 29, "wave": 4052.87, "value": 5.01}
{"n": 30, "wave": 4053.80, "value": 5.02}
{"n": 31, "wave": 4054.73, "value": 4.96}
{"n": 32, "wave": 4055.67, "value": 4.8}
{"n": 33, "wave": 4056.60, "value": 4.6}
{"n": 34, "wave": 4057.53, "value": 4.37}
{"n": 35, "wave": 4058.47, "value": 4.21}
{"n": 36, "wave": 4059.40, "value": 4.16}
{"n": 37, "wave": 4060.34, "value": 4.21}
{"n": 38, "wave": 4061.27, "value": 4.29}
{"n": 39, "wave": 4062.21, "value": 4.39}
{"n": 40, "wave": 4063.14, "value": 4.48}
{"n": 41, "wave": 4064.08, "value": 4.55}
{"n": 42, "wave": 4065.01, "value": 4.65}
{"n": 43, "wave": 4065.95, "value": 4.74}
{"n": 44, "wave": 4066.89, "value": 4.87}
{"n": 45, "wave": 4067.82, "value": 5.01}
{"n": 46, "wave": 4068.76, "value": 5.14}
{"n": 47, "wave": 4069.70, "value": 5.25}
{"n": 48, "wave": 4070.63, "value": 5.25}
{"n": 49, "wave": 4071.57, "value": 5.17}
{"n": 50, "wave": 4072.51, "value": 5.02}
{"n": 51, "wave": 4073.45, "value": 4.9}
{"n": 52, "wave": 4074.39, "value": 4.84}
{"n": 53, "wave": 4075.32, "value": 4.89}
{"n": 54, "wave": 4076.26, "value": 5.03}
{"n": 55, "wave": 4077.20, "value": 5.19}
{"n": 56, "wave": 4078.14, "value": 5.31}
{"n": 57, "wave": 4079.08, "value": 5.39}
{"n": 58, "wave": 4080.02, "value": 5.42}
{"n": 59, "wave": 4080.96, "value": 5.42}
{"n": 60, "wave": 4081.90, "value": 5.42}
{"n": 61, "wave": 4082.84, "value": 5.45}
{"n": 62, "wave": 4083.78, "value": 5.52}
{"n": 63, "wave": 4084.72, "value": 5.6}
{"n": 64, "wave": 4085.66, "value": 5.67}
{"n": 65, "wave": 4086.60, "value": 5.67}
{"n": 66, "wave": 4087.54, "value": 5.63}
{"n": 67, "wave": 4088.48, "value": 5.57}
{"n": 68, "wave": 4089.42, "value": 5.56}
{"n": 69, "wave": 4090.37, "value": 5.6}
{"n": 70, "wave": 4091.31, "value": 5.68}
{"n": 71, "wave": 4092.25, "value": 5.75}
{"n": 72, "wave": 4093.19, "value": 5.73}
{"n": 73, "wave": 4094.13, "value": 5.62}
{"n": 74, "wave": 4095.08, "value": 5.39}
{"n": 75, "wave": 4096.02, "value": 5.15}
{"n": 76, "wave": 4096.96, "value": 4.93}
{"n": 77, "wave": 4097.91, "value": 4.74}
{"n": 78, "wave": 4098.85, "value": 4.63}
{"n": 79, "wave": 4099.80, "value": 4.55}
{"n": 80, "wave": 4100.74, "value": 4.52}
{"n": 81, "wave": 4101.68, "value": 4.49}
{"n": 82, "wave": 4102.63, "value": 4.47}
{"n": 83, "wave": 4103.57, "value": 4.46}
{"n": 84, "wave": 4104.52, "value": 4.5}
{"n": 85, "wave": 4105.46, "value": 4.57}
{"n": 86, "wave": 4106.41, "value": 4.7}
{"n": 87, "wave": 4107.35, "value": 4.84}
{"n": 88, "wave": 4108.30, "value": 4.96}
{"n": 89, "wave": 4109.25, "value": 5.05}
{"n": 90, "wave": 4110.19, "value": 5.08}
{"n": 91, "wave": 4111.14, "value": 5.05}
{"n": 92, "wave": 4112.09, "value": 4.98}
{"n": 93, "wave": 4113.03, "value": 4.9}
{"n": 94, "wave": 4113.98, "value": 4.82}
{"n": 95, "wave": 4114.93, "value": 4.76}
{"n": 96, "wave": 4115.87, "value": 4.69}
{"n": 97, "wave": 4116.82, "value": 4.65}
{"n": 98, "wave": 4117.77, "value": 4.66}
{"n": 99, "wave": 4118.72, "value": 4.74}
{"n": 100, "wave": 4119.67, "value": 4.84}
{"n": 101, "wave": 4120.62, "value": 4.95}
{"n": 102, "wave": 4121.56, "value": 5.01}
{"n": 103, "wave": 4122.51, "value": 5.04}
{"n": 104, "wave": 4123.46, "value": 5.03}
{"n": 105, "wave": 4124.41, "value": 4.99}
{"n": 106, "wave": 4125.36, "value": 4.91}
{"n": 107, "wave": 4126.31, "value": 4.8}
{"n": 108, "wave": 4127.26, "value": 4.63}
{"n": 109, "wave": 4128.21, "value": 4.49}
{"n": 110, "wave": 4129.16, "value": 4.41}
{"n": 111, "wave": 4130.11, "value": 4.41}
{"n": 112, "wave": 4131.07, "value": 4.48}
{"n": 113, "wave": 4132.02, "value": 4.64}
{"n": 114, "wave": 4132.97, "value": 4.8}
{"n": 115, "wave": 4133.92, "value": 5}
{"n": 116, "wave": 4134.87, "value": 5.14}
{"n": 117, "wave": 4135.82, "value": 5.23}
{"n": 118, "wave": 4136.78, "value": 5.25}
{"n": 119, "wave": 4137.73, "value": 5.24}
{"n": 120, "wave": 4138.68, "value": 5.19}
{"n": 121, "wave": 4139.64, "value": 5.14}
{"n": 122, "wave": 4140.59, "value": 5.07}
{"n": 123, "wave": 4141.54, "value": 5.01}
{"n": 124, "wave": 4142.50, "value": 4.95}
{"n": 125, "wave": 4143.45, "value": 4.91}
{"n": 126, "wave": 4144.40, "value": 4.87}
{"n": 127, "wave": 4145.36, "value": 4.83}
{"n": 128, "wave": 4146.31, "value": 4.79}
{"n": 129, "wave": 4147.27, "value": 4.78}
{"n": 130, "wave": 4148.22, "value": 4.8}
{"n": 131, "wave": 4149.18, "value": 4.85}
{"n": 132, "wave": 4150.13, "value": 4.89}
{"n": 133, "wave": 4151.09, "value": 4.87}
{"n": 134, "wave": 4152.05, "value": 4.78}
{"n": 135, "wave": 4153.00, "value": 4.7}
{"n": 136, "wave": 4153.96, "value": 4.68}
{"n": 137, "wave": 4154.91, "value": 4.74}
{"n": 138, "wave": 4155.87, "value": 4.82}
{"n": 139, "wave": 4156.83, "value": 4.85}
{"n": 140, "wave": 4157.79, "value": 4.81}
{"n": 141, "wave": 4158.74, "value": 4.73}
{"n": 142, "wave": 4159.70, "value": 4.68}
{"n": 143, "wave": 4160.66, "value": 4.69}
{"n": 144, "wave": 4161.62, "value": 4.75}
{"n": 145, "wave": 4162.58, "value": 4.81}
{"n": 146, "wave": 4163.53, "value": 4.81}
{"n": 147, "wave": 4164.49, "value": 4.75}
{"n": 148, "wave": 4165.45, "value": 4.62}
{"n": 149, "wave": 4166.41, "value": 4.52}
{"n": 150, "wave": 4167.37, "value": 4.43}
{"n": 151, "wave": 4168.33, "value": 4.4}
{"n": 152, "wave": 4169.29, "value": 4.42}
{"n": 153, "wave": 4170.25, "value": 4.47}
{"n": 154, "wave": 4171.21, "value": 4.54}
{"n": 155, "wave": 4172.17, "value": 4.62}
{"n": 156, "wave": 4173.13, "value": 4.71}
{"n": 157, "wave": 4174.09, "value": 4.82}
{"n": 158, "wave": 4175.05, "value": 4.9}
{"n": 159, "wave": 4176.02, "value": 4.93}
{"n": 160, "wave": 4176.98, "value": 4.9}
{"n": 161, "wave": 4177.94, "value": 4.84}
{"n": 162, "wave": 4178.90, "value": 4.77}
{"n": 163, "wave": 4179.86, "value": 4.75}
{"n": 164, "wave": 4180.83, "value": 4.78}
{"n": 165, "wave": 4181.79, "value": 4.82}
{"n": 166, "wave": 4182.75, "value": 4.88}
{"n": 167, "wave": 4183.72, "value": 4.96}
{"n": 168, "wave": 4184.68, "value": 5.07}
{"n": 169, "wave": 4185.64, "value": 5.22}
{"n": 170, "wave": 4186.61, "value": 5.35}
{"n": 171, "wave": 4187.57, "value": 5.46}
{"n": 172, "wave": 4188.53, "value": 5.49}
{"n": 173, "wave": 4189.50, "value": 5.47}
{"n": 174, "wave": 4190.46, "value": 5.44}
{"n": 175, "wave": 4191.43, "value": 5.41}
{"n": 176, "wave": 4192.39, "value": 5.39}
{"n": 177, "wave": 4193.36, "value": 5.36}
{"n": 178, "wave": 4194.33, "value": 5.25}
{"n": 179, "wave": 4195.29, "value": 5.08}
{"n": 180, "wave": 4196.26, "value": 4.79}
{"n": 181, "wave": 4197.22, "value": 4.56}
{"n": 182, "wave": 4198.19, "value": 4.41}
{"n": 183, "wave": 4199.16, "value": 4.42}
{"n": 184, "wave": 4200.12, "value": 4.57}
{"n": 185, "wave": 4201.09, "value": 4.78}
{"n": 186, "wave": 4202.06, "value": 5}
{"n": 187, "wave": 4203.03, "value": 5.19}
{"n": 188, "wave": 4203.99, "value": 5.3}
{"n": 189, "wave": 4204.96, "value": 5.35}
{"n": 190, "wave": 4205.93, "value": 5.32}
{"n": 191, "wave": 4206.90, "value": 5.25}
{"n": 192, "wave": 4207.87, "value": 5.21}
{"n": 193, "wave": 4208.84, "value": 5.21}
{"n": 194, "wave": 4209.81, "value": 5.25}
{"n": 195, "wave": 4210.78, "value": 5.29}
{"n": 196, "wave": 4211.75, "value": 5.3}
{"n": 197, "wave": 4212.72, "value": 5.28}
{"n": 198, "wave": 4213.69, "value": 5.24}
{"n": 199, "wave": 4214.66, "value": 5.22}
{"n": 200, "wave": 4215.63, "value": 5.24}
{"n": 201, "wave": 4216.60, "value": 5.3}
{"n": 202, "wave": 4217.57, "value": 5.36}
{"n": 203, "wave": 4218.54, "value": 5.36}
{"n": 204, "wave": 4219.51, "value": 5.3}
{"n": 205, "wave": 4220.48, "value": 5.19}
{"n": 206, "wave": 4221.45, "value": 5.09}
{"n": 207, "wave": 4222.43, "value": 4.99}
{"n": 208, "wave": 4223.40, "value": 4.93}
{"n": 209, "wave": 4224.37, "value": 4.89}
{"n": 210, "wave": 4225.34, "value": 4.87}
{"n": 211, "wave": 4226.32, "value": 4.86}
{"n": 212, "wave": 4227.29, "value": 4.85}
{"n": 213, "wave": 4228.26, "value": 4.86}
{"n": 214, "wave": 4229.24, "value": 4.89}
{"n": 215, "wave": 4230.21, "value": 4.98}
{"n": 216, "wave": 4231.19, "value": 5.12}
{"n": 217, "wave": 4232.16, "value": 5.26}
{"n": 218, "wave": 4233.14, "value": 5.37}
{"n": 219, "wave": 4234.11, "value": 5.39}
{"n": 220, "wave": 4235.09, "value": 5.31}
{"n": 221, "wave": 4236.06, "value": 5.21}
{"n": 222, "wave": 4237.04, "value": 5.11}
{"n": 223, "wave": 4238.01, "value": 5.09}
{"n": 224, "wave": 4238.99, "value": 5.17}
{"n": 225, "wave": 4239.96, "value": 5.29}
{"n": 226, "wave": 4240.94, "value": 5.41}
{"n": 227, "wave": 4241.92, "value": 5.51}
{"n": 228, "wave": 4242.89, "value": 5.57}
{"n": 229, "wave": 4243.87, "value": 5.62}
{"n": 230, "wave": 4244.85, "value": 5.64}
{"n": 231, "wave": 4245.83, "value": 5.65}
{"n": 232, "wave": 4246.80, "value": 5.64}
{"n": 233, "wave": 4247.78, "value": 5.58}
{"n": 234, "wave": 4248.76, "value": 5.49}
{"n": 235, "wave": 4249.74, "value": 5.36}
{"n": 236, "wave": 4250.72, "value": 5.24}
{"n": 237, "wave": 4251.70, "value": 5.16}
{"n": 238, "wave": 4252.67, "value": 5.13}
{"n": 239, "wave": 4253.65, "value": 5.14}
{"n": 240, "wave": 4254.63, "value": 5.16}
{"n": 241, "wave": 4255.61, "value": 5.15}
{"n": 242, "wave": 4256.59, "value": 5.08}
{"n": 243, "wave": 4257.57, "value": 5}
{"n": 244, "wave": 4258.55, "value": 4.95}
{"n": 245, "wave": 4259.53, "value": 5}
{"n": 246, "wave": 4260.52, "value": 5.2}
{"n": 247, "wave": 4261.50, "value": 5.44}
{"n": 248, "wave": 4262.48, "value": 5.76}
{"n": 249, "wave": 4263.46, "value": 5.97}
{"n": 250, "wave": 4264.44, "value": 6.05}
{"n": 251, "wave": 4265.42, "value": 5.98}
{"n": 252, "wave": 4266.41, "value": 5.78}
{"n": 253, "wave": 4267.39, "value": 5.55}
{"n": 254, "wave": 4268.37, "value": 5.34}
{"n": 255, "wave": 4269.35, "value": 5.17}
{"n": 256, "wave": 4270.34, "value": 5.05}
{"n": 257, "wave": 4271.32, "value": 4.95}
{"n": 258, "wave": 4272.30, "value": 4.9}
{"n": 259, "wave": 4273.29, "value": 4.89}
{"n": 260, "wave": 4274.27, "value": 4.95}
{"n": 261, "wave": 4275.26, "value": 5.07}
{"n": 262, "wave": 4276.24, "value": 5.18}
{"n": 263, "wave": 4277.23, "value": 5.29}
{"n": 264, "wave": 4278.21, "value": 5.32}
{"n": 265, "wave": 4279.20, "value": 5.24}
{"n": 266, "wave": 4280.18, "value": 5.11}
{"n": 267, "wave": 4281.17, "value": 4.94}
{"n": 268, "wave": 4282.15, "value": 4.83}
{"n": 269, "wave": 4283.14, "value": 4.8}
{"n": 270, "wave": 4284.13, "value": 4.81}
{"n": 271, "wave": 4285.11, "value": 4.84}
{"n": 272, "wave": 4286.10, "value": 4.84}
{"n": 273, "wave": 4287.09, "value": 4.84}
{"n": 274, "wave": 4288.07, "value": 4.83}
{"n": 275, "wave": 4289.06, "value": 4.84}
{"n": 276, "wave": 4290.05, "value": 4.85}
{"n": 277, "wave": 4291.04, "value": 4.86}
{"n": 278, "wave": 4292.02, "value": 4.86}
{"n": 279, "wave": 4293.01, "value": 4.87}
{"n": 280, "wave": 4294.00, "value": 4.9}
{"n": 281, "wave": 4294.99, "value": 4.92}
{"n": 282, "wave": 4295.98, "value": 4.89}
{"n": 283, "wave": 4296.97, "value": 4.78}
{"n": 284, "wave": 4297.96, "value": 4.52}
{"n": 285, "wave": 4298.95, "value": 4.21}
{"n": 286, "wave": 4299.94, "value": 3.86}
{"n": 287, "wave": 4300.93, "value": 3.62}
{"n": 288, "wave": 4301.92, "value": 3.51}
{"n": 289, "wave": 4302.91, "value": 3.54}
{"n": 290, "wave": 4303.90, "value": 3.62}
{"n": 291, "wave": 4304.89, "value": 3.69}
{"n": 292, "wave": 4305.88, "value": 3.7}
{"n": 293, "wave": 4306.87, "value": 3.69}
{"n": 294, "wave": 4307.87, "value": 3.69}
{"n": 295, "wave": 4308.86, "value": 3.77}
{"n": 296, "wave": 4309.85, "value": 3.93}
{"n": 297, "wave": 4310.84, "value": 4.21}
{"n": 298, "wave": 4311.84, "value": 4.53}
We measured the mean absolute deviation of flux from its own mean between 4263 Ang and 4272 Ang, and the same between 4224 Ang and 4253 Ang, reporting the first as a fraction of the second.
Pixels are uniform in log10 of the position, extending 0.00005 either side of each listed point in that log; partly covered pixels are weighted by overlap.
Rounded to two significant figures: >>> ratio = 1.6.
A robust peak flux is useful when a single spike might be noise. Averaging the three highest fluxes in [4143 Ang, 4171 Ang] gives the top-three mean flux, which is 4.89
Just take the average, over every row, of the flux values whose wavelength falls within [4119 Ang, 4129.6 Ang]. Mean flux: 4.8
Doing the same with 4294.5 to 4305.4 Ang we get 4.1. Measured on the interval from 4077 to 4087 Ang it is 5.5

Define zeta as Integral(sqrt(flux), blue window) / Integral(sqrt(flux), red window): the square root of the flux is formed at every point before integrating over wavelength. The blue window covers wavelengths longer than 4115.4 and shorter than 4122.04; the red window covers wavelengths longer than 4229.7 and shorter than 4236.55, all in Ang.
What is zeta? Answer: 0.93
